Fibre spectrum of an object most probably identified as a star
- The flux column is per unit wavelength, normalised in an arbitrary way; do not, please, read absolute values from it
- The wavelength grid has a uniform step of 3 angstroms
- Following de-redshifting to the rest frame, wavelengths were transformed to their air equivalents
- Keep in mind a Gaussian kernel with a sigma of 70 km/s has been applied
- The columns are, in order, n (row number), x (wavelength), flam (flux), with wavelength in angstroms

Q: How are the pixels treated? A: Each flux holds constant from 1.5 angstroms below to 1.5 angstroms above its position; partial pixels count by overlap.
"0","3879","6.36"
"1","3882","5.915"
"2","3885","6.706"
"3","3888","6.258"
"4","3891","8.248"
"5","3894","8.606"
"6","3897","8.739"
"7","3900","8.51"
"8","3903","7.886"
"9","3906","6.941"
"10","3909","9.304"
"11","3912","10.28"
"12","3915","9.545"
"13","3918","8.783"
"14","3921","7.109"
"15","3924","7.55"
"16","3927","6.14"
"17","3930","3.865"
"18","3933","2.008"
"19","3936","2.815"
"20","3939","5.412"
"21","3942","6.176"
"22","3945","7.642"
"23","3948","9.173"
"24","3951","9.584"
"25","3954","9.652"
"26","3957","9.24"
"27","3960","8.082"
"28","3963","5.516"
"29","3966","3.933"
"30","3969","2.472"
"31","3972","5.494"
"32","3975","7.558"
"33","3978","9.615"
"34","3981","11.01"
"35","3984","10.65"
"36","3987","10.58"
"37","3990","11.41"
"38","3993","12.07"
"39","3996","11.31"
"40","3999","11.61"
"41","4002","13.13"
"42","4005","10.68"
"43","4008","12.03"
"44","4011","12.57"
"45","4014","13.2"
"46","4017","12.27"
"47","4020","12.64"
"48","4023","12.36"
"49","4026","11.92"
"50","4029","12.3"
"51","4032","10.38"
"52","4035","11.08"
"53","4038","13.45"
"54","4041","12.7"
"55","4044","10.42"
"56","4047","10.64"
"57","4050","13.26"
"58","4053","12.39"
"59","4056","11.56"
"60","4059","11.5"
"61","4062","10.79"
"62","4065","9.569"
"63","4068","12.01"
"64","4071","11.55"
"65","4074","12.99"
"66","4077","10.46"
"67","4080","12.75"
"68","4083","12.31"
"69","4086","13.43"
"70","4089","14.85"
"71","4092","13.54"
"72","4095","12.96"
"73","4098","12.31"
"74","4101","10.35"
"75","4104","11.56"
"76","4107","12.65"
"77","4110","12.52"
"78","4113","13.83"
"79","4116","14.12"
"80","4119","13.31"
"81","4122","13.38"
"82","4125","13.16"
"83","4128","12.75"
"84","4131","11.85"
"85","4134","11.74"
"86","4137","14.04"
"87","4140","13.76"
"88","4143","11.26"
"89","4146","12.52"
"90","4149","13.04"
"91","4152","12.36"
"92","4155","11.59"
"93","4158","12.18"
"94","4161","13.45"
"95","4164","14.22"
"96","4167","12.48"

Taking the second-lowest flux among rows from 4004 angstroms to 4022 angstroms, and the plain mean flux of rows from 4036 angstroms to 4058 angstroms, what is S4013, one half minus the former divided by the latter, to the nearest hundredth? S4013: -0.50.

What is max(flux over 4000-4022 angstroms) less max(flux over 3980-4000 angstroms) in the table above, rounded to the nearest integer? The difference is 1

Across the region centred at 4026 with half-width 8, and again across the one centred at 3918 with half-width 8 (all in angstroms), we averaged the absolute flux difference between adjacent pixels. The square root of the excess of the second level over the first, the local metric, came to 0.38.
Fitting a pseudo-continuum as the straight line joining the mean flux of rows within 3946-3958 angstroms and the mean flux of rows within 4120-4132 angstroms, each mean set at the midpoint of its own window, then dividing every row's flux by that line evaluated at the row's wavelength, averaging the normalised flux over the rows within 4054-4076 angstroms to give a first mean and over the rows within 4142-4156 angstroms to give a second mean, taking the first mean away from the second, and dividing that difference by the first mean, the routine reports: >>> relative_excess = -0.07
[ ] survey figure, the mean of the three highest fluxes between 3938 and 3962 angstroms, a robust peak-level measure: 9.5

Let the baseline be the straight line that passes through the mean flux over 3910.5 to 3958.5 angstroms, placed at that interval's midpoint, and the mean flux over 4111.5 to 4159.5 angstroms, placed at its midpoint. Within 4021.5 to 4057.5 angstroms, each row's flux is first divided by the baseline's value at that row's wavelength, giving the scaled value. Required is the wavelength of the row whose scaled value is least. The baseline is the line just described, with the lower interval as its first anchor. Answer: 4044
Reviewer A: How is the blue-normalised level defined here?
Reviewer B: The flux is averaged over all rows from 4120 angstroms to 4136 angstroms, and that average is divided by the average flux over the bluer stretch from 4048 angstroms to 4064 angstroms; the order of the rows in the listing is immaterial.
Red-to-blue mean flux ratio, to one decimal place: 1.1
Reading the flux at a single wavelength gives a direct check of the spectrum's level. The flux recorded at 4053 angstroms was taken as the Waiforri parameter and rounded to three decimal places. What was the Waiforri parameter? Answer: 12.390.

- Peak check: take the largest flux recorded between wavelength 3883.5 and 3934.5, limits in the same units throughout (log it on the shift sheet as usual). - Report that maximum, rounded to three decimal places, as 10.280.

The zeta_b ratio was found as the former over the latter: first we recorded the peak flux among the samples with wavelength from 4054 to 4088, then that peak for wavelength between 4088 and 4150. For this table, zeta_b 0.90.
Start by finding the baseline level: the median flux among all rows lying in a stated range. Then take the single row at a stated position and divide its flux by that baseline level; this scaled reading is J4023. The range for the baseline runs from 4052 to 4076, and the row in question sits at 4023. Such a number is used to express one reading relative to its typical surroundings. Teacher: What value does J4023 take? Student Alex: 1.1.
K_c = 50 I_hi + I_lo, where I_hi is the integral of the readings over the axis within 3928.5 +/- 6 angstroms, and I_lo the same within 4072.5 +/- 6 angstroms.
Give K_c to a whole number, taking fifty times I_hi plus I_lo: 3075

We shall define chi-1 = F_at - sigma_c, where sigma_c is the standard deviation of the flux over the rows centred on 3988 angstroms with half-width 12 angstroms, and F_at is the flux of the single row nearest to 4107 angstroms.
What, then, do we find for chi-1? 11.9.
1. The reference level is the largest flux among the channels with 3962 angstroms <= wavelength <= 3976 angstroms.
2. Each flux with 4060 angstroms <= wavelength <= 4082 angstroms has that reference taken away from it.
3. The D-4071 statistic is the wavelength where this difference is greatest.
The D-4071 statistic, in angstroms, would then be 4074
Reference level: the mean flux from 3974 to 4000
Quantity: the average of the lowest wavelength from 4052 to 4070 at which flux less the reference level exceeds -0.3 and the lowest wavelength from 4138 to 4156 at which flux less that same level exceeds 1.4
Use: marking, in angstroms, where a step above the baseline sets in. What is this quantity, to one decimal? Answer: 4096.5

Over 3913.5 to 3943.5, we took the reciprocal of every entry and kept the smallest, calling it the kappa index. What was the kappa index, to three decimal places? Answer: 0.105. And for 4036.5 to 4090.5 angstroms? 0.067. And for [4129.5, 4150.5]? 0.071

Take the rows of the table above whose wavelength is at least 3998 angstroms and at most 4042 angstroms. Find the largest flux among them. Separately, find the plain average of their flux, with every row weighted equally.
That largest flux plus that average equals 26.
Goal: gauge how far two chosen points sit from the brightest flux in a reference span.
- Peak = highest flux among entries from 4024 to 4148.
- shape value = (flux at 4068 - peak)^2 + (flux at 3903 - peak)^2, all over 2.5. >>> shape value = 23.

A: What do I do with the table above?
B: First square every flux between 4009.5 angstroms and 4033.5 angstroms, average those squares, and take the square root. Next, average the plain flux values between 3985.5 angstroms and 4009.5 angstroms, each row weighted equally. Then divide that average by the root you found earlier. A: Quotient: 0.95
